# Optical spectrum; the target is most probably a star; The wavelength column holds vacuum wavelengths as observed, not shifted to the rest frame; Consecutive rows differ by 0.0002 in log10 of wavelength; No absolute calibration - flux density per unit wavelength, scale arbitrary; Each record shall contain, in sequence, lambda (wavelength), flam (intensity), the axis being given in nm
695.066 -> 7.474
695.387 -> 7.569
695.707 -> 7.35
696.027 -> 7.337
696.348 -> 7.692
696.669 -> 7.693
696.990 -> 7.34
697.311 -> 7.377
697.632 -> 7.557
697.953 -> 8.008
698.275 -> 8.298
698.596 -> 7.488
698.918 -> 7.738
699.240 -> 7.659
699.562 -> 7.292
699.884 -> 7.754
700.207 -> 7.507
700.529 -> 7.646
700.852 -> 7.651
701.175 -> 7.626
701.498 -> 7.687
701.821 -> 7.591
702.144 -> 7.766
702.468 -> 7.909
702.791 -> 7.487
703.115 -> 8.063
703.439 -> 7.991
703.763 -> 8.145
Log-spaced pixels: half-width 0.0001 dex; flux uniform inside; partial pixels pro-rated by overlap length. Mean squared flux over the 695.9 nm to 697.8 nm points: 56.3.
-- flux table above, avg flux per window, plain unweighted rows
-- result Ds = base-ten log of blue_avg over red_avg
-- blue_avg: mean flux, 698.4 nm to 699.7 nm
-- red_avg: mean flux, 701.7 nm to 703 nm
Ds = -0.008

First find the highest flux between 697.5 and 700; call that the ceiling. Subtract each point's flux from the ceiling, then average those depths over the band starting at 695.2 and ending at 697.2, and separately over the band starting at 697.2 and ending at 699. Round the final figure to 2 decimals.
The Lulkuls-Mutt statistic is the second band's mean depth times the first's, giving 0.44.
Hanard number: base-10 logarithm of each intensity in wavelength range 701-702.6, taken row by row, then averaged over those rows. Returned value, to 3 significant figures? 0.887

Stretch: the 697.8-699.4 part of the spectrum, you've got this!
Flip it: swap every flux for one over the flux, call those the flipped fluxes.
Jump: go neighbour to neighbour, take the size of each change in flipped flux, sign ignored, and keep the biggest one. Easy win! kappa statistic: 0.013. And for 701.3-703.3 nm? 0.010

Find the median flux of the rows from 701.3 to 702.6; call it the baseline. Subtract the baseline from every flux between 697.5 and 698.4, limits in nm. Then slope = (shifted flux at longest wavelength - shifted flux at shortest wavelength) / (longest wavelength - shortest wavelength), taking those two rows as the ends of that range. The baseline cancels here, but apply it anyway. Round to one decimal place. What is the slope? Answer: 1.2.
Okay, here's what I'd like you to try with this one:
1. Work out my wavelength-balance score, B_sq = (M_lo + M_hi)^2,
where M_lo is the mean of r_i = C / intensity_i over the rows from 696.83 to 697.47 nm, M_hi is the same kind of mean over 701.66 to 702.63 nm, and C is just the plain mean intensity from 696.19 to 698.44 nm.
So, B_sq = 4.17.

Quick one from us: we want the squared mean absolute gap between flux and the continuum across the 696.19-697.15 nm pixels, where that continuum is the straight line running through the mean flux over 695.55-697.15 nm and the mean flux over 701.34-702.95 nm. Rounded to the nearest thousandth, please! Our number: 0.037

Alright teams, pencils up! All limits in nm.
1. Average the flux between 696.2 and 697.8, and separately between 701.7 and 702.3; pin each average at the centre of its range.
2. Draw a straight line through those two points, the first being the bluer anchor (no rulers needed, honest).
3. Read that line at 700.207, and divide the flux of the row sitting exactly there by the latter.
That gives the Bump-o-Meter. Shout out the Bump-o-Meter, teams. 0.98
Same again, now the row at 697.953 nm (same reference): 1.06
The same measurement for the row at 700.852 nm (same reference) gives 1.00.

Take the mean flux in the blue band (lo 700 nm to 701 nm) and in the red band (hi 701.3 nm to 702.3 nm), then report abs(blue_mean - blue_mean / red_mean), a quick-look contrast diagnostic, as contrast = 6.61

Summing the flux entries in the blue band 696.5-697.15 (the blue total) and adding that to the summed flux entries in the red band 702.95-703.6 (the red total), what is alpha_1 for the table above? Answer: 31.1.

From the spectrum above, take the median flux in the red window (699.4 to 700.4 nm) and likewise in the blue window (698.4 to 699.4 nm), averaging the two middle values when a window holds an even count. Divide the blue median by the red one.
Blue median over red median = 1.02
